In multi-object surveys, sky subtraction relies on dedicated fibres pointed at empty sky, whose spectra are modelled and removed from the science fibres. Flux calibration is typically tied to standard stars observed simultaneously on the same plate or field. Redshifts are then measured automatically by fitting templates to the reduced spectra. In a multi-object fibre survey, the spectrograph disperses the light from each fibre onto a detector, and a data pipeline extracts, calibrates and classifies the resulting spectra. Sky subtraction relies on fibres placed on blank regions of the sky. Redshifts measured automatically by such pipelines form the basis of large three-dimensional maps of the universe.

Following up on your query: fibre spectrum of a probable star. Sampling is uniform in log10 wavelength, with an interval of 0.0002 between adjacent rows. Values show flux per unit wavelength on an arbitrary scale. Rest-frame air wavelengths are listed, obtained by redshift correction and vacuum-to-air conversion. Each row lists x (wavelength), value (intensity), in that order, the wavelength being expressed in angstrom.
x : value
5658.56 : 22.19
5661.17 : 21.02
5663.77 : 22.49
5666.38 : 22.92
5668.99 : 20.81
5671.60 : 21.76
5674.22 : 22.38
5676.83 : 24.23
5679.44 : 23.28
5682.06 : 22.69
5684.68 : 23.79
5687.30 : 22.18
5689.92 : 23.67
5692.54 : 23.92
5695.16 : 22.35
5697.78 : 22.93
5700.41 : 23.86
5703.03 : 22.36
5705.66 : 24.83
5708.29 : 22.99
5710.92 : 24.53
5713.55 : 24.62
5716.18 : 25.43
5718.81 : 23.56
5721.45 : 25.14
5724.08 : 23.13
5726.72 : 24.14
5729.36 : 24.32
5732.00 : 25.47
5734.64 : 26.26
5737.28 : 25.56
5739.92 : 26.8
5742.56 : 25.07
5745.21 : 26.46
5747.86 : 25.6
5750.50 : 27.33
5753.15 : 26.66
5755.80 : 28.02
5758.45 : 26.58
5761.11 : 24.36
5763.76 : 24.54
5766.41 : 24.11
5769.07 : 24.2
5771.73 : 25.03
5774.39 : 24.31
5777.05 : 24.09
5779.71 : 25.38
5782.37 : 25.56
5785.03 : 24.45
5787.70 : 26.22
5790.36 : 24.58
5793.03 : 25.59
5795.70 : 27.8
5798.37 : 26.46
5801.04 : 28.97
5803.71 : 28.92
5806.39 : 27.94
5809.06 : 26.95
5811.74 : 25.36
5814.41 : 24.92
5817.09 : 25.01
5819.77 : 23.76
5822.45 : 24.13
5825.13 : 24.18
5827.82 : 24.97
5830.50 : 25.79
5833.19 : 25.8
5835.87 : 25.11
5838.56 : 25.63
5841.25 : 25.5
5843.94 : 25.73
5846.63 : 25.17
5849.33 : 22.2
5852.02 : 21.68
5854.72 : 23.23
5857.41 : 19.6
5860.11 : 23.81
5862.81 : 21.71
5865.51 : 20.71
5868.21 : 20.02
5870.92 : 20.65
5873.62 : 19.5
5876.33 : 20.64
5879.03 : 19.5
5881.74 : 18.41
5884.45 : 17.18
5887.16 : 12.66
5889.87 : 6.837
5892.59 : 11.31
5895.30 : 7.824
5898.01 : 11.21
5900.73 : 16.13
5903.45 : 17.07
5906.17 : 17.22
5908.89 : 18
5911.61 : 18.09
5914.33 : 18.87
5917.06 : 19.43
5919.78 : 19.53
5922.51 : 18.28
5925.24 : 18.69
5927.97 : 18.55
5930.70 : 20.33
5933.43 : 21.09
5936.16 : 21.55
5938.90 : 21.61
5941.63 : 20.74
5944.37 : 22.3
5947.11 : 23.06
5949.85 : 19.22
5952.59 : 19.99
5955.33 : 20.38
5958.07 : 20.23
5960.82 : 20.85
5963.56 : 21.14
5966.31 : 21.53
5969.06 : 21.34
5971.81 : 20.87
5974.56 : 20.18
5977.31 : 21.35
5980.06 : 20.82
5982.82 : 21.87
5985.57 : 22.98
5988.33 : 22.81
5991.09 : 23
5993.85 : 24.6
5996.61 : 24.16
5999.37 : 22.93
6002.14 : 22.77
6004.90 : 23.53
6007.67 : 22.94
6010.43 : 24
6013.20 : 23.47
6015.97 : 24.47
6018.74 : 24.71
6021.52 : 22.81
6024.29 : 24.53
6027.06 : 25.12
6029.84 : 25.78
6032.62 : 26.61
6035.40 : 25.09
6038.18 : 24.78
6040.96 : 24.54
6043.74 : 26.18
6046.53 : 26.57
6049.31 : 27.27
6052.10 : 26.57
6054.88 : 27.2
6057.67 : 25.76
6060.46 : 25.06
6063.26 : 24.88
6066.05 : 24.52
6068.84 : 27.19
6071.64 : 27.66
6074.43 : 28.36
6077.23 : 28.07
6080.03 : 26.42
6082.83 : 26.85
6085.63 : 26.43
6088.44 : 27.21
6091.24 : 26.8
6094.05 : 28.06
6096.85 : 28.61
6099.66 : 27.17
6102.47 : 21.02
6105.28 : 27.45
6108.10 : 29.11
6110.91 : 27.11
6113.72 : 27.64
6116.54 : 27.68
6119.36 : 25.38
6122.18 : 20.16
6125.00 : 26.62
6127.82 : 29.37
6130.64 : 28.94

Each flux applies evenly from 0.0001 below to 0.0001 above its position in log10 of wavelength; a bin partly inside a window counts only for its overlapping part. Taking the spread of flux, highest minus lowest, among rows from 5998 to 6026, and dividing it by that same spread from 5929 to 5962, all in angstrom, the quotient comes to 0.51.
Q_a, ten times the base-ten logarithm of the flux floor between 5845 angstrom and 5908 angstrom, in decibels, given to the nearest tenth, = 8.3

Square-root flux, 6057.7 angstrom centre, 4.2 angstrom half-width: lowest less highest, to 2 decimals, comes -0.21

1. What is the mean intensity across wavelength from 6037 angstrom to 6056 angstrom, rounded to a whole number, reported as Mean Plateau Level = 26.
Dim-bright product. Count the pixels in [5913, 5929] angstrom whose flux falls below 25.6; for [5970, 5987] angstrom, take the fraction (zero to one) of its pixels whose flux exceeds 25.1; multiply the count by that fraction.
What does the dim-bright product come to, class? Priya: 0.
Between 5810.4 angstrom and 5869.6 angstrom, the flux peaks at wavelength 5833.19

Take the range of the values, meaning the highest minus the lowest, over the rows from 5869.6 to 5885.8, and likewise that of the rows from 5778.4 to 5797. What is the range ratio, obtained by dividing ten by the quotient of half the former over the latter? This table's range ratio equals 19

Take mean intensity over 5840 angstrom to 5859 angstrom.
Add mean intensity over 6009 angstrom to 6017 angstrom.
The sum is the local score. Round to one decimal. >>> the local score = 47.3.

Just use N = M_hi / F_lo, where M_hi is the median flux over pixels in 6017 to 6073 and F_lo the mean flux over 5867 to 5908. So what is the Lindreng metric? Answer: 1.62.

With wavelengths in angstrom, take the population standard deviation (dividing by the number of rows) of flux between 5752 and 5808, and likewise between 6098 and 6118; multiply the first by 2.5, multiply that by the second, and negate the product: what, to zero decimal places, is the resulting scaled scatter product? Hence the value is -10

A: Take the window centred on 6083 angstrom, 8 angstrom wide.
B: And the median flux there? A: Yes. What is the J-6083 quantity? 26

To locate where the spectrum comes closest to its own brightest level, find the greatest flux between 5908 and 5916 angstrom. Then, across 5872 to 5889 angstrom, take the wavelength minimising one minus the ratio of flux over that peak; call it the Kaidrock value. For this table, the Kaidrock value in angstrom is 5876.33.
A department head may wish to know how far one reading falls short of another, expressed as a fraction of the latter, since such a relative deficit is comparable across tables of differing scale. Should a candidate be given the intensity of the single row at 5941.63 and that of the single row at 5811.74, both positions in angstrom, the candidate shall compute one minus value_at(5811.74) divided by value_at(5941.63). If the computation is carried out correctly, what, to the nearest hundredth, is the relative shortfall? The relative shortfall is -0.22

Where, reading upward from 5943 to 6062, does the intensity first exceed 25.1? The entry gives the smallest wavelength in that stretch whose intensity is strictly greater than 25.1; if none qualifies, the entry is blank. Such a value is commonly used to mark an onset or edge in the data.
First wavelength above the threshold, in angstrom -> 6027.06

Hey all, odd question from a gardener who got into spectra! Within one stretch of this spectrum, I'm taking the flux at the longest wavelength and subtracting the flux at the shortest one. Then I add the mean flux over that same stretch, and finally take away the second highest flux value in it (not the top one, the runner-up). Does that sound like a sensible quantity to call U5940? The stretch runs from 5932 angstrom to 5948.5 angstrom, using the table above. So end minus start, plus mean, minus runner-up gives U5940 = 1.4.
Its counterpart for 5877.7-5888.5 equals -8.3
